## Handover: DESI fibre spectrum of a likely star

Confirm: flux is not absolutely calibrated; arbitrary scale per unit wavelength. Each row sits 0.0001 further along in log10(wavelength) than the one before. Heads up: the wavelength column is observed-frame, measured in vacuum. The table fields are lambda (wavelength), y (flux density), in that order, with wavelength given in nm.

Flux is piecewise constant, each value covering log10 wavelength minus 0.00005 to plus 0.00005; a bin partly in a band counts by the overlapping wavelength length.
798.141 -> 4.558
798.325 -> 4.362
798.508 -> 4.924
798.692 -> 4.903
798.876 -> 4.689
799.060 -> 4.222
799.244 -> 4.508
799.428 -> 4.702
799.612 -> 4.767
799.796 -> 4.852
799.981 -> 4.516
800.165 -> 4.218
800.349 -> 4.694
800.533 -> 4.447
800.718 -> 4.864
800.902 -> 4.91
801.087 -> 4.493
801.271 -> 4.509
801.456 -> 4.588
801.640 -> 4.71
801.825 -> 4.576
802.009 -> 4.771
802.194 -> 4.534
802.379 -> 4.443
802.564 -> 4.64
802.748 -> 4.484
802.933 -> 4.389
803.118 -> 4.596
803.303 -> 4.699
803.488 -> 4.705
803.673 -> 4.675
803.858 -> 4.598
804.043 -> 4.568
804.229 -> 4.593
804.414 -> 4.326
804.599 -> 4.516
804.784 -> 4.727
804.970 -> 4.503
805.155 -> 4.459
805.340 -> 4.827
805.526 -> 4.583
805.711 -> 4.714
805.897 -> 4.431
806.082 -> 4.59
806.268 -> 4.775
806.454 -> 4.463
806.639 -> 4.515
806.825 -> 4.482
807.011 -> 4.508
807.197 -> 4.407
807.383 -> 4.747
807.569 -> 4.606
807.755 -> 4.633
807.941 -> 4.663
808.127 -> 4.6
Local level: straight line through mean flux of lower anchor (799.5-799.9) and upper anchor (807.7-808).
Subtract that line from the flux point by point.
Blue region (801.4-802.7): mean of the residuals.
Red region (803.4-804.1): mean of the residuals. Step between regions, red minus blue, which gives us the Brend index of 0.06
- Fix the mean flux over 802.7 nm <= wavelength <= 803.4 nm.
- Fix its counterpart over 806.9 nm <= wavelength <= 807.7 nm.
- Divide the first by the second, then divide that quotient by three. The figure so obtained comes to 0.332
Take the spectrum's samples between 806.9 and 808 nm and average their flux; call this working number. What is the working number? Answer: 4.59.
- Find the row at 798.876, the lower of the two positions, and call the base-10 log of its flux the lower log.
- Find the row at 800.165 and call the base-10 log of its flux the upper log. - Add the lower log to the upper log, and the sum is 1.30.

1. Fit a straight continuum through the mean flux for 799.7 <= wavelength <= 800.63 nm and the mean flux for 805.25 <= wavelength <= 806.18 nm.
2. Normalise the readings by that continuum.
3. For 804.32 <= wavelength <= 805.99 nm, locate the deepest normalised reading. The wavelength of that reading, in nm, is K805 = 804.414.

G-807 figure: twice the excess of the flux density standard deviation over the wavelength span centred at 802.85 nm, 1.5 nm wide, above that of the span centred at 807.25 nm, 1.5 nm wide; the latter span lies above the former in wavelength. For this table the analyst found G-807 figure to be 0.01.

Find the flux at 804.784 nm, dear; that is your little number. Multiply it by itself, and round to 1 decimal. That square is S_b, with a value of 22.3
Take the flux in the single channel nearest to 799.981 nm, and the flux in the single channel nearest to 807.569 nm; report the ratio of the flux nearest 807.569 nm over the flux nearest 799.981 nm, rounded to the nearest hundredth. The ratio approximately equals 1.02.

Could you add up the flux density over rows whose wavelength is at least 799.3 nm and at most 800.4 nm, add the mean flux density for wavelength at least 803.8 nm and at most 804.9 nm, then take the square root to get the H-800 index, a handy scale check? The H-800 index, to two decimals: 5.68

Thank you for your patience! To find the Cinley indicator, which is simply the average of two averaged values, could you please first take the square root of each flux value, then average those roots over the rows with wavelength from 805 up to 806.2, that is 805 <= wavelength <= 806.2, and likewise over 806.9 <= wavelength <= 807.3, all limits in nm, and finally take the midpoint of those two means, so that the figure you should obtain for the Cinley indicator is 2.13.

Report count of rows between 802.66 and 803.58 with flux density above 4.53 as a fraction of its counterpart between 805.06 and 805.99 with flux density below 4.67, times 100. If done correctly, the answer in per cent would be 100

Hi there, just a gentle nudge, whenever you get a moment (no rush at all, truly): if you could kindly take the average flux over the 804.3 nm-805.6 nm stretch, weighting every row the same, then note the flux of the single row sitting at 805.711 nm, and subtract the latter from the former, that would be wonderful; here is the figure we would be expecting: -0.15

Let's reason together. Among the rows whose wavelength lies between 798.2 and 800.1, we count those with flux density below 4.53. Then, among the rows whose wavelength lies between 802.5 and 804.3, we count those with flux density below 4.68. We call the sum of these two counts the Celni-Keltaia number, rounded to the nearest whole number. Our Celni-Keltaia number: 12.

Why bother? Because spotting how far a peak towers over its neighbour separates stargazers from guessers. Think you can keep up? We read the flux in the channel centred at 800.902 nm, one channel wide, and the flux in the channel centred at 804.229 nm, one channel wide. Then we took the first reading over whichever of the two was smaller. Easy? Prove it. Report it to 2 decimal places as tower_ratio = 1.07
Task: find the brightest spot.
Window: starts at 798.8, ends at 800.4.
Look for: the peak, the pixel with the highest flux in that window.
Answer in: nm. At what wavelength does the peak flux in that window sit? 799.796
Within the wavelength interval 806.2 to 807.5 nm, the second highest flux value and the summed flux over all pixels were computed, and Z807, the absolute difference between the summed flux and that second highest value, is 27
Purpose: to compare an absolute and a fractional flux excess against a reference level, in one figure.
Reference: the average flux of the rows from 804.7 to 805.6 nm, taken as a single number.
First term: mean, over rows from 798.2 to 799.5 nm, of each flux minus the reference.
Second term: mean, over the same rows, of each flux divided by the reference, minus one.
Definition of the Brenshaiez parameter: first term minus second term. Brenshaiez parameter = -0.003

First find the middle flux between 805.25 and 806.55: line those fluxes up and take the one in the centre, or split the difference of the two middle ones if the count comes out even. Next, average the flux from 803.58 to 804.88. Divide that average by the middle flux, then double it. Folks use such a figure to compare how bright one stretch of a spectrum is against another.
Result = 1.99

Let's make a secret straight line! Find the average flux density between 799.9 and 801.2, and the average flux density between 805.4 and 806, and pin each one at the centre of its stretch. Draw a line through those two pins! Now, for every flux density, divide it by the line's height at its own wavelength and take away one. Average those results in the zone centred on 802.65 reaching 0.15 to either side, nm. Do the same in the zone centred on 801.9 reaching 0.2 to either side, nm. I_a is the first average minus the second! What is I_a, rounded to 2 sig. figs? -0.024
